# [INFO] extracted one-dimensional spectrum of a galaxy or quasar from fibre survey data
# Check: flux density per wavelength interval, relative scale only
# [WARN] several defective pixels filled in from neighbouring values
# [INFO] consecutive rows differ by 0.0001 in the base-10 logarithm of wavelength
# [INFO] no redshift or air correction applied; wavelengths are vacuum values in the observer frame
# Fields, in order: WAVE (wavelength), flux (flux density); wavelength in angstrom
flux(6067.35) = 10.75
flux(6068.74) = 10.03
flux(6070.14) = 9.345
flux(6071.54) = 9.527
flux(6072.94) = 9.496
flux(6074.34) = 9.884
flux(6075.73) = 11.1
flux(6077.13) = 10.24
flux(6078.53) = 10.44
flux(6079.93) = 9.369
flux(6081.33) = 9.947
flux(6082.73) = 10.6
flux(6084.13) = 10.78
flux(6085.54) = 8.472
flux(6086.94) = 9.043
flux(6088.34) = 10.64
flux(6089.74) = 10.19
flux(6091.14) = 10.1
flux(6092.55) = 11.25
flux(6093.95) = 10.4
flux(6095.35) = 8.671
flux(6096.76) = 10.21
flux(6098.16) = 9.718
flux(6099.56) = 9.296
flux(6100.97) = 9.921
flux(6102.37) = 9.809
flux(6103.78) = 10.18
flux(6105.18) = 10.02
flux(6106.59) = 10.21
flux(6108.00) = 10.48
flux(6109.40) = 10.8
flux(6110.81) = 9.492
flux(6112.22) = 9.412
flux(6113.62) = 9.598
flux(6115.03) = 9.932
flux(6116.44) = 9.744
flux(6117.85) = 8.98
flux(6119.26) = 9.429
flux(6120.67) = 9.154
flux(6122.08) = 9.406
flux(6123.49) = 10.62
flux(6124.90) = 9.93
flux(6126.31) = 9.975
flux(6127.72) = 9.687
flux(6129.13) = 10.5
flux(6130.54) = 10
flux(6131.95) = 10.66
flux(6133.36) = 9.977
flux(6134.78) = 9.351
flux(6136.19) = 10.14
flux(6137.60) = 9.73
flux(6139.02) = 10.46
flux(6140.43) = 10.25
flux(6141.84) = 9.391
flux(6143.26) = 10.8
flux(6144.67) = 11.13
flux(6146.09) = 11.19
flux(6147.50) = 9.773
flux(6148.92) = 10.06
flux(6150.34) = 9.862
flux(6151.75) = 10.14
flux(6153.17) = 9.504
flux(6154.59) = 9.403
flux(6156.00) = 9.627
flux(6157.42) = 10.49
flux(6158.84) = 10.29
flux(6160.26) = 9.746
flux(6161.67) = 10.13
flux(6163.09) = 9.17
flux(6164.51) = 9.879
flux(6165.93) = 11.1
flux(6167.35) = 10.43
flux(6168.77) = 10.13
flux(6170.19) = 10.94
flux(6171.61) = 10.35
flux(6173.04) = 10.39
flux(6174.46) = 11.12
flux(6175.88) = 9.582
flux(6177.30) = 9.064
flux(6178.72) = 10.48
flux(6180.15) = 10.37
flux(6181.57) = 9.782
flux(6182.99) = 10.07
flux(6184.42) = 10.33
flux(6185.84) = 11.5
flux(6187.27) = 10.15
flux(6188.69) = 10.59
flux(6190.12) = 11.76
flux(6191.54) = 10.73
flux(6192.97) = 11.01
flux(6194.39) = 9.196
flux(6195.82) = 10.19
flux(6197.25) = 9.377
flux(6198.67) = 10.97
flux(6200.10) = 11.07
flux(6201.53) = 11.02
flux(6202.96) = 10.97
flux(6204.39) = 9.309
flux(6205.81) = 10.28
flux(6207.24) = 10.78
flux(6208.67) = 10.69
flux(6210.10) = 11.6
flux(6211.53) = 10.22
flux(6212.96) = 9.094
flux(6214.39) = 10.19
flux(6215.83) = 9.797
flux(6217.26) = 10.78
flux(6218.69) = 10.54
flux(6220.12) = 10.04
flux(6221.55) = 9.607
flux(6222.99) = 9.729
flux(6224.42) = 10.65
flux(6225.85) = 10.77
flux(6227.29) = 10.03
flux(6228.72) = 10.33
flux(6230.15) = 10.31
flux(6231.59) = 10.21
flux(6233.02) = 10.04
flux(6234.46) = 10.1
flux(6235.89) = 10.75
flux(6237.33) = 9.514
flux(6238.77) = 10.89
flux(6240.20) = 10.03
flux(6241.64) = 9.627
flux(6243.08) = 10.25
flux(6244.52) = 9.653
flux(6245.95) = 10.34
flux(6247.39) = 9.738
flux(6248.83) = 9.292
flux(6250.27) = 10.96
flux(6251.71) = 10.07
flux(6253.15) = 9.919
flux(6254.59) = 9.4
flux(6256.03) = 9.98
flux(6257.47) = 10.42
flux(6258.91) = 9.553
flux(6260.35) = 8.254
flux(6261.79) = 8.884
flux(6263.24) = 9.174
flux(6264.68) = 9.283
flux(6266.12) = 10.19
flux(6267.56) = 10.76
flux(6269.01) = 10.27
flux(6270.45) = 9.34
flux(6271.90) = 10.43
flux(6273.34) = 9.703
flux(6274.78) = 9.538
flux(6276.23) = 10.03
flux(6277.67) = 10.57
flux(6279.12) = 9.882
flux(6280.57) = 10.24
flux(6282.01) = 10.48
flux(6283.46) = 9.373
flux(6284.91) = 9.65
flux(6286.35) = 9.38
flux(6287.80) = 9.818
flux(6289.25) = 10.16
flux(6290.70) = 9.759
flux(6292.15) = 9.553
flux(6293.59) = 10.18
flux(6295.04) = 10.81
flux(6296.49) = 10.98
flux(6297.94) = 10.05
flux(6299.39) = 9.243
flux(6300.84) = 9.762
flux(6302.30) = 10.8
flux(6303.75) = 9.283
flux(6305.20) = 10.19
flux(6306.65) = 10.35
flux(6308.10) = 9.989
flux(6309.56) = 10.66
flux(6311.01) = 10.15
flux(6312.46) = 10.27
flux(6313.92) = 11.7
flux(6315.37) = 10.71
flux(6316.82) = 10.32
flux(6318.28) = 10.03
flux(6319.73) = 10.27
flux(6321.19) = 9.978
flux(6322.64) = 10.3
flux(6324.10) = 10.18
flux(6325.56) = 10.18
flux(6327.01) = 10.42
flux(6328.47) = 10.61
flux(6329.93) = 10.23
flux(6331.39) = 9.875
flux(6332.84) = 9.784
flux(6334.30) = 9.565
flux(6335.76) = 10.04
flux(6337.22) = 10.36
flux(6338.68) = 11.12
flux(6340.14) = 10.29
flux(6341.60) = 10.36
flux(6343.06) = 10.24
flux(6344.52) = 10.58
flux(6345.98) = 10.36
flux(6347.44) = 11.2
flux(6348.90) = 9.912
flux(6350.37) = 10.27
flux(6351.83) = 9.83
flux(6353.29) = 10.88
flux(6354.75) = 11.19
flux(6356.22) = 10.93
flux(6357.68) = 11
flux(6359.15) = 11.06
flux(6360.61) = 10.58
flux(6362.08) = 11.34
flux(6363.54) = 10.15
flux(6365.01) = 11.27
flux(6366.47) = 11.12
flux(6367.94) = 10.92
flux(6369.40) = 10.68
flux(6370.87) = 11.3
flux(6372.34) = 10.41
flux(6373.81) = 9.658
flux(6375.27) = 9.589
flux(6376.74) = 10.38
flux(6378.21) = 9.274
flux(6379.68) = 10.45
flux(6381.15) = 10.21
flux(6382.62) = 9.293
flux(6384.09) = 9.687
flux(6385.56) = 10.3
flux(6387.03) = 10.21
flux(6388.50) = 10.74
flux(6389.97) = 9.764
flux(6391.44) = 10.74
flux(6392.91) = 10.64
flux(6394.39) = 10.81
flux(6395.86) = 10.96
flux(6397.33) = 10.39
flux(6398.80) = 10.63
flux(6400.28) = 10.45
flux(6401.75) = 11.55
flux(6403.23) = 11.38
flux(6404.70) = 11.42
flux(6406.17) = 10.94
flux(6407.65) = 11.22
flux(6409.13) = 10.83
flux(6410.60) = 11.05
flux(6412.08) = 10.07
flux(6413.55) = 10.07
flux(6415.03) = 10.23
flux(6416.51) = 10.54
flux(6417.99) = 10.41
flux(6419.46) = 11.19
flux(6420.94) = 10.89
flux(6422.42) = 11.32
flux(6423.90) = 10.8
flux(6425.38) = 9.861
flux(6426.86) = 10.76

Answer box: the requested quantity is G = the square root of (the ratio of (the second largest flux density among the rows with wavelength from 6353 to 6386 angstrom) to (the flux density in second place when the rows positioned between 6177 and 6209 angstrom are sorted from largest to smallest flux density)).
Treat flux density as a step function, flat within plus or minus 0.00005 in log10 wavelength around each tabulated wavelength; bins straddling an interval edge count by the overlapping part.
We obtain 0.99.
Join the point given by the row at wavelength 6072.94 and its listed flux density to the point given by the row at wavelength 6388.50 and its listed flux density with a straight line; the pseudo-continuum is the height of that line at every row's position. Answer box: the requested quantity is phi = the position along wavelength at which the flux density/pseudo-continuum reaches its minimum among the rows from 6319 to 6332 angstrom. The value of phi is 6331.39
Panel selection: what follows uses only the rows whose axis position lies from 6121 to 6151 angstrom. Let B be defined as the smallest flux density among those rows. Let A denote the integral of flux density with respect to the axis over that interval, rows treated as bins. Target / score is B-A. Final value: -294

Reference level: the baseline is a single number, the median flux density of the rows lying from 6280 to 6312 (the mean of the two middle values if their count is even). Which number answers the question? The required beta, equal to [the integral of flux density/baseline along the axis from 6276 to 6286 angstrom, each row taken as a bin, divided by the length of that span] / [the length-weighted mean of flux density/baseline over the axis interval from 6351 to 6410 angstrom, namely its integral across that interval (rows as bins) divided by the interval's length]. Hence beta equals 0.94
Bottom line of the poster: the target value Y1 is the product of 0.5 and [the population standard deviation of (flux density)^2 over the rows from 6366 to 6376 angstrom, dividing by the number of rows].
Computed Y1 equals 6.5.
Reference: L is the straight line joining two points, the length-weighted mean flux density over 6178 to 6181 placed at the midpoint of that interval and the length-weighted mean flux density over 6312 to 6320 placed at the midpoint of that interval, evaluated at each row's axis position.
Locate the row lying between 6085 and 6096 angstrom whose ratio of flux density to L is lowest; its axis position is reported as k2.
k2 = 6085.54 angstrom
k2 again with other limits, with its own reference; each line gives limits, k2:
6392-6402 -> 6397.33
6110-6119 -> 6117.85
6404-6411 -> 6409.13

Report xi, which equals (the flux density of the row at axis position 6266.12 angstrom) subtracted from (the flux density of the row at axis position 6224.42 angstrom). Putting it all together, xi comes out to 0.5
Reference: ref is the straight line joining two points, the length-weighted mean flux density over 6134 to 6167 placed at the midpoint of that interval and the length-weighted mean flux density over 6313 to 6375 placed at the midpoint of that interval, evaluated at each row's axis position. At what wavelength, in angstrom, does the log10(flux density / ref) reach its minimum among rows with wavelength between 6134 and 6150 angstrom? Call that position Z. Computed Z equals 6134.78 angstrom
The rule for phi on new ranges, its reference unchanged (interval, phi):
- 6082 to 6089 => 6085.54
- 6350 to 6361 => 6351.83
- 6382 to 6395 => 6382.62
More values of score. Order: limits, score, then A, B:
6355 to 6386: -315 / 324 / 9.274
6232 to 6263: -298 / 306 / 8.254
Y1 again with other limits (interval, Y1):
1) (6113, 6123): 2.9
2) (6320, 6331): 1.9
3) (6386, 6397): 4.0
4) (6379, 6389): 4.5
